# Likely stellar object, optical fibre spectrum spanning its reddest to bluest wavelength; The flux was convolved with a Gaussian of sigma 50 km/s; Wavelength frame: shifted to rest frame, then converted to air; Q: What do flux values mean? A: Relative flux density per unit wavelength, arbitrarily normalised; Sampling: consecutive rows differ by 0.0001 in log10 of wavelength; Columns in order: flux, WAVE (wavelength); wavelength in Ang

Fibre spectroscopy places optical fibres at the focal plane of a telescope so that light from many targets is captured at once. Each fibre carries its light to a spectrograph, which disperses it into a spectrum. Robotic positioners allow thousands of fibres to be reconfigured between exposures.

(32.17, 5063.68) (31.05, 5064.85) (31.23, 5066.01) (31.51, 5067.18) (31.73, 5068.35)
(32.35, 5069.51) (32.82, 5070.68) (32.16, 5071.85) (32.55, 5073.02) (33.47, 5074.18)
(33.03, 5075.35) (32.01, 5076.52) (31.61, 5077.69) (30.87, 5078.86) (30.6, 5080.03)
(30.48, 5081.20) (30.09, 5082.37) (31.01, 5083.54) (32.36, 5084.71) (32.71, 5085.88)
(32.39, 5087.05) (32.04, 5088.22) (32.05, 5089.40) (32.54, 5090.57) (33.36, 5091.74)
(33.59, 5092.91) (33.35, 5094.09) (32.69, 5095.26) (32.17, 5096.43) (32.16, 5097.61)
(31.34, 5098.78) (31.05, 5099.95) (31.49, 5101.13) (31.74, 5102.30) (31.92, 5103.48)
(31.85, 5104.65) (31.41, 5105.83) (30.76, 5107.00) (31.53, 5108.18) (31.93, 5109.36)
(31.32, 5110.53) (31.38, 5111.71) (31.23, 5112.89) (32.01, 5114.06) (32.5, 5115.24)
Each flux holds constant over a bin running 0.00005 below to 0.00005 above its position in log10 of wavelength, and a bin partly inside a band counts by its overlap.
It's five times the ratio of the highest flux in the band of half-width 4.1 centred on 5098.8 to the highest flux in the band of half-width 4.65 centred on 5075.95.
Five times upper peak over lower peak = 4.88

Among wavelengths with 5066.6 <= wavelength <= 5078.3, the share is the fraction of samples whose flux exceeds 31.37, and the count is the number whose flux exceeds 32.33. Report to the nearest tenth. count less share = 4.0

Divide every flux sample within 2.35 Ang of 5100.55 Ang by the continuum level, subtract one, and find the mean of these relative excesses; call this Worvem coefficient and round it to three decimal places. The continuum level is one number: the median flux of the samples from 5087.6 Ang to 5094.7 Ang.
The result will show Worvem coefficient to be -0.047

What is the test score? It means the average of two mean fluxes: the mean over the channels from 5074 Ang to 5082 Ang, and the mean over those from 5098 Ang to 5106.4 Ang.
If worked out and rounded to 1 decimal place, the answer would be 31.6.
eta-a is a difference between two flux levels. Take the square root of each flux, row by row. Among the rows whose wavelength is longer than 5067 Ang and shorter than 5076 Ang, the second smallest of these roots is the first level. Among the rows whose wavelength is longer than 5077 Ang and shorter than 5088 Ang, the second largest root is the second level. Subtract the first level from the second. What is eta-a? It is 0.06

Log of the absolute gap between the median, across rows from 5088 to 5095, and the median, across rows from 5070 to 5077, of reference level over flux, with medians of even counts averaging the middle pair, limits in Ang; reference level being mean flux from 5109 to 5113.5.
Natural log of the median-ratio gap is -4.9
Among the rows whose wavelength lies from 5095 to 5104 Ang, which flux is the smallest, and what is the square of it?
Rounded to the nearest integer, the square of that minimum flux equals 964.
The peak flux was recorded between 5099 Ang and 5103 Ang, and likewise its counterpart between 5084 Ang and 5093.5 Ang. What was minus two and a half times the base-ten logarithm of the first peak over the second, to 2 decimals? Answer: 0.06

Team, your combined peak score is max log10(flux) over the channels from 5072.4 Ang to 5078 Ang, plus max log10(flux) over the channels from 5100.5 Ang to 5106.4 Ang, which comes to 3.03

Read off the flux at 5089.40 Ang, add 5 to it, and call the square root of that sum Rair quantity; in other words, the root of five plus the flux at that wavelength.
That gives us 6.09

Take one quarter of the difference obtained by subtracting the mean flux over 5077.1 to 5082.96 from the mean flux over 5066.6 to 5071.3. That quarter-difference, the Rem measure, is 0.34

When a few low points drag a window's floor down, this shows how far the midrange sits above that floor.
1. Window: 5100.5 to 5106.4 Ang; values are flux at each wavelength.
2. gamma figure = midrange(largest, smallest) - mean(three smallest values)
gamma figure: 0.12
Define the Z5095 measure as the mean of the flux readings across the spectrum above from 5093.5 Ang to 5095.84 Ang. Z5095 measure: 33.0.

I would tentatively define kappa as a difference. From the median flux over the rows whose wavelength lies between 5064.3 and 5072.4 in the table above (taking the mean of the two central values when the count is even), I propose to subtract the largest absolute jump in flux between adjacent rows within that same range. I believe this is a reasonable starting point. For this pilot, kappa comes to 31.1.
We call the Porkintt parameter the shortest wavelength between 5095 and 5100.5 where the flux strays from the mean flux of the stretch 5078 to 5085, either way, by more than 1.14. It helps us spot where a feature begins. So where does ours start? 5095.26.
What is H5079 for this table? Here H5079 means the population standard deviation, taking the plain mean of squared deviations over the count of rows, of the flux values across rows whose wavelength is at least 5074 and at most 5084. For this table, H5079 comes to 1.1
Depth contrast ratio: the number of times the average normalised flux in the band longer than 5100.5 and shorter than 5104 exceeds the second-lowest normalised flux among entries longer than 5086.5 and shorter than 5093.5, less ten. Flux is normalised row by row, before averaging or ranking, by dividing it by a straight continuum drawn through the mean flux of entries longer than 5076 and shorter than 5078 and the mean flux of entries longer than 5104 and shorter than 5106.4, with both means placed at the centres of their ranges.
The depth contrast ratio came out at -9.01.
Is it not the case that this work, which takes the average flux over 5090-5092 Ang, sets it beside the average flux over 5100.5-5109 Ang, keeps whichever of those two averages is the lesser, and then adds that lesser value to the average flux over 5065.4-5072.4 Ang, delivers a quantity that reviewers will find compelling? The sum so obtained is 63.5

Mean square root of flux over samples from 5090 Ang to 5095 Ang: 5.76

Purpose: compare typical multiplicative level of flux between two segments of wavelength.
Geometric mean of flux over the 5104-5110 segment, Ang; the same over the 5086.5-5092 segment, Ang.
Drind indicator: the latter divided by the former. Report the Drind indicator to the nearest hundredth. 1.03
